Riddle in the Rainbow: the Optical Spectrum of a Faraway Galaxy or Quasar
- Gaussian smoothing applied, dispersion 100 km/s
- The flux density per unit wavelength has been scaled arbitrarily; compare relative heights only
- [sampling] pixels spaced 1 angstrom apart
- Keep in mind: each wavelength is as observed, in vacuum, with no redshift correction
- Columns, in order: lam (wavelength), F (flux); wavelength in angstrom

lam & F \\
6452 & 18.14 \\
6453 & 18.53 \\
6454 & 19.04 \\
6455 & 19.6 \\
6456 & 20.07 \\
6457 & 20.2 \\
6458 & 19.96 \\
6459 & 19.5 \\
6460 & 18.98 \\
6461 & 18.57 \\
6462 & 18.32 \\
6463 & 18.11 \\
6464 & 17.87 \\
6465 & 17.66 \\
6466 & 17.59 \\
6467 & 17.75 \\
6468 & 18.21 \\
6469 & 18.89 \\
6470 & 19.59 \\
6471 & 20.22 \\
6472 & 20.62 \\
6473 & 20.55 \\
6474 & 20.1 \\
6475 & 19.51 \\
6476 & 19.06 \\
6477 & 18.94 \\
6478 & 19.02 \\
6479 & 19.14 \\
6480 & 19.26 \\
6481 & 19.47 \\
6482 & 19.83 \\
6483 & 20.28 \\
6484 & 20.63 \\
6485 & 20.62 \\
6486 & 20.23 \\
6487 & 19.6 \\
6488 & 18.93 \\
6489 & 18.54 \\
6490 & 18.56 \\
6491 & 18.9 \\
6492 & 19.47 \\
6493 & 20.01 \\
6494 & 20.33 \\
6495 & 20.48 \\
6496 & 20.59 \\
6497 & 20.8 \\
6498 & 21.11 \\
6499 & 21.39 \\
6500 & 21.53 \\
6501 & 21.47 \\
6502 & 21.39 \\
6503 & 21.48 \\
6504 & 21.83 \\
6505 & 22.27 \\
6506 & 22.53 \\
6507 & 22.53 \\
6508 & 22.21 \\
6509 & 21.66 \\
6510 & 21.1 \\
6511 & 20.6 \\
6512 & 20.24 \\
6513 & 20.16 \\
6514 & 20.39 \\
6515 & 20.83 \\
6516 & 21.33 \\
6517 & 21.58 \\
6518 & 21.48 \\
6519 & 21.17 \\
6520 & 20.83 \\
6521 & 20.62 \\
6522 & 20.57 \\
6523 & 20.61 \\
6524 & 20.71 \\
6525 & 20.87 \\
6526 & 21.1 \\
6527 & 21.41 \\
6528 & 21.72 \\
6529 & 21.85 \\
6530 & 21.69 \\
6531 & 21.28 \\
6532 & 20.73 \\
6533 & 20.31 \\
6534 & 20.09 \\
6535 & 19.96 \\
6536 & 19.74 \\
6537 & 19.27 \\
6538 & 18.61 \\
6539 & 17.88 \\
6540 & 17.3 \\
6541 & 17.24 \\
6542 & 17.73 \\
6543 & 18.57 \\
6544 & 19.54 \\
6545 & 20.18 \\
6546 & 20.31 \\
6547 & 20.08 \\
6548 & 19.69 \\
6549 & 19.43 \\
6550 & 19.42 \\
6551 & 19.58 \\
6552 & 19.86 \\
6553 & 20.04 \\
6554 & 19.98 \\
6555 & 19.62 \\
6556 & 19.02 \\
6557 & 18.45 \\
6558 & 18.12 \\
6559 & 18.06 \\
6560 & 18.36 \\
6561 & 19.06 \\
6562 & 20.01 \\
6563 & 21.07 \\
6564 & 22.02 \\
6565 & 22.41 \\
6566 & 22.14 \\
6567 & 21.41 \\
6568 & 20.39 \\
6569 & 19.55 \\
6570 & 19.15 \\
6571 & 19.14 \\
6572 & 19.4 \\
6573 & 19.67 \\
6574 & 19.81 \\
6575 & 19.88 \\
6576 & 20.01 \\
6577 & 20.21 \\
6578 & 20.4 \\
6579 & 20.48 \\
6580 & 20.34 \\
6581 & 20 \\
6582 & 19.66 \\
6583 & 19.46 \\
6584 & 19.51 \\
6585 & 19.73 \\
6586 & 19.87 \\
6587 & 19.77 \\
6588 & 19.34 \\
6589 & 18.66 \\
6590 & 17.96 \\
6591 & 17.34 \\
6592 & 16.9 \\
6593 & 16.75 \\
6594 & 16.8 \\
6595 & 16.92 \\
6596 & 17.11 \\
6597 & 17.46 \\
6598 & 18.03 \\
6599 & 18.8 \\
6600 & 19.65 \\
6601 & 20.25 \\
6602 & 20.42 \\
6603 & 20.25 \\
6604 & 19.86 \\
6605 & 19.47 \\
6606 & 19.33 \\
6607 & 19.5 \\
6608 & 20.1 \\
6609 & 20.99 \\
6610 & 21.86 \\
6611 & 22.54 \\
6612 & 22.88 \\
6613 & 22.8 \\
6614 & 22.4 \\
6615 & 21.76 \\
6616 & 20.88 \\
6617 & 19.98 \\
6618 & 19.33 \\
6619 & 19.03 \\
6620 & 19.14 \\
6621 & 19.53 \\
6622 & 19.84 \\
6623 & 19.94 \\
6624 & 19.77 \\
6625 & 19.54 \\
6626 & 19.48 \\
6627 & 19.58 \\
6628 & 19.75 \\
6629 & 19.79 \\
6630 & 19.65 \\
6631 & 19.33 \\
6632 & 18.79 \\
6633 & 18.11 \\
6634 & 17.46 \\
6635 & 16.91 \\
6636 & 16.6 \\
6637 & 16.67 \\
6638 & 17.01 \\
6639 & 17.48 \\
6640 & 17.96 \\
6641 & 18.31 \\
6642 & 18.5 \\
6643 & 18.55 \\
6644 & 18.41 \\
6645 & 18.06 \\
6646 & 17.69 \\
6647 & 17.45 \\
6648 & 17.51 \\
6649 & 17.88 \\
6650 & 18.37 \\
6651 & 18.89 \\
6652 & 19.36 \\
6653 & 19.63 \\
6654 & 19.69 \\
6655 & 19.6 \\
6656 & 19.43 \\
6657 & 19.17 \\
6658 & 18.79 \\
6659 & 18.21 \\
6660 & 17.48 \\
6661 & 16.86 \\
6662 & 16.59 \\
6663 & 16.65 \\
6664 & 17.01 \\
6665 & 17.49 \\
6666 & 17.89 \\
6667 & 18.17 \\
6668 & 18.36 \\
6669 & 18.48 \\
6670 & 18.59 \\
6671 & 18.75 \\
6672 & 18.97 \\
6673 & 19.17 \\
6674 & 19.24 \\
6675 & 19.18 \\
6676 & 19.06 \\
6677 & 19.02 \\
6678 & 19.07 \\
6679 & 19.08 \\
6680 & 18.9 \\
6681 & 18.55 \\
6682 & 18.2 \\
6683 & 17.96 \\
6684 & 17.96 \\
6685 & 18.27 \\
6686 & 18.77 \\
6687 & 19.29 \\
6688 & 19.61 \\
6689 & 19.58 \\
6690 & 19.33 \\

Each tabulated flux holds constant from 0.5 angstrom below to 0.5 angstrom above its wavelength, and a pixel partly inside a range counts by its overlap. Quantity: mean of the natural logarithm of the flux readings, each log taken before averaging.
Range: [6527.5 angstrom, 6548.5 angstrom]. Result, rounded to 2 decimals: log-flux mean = 2.98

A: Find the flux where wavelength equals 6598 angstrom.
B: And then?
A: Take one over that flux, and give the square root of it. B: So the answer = 0.236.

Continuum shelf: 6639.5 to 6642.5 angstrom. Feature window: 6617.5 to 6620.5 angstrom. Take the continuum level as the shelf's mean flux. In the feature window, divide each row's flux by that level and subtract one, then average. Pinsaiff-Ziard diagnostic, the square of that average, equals 0.002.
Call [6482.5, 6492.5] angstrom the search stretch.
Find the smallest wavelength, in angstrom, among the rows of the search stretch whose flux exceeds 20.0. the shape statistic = 6483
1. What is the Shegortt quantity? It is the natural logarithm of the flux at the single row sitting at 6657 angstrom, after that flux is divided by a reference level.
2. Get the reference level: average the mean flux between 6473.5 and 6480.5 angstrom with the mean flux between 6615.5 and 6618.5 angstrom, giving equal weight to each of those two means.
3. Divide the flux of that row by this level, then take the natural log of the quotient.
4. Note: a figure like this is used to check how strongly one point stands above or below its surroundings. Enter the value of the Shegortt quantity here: -0.03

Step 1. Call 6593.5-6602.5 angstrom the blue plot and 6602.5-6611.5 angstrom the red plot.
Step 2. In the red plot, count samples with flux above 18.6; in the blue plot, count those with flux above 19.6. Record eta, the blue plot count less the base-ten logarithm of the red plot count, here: 2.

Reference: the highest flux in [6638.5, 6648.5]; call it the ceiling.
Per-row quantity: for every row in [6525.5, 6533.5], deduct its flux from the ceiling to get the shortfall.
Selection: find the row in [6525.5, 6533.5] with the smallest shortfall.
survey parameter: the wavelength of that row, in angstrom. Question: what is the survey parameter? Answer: 6529 angstrom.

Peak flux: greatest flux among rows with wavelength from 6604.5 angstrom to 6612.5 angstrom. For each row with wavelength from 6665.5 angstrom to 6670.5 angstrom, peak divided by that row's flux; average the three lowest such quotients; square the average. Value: 1.53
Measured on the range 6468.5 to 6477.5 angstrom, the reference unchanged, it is 1.25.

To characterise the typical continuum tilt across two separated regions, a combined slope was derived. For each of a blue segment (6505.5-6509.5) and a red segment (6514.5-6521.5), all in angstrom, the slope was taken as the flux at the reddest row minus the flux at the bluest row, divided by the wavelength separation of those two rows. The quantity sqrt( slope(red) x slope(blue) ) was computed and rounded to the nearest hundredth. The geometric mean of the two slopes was 0.10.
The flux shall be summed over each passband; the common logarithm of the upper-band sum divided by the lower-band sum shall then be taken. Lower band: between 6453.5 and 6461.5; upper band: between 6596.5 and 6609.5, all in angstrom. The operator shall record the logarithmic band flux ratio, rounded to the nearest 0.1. 0.2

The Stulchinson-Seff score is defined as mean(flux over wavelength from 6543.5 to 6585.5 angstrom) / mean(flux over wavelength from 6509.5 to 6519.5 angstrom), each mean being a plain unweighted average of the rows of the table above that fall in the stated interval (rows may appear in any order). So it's 0.95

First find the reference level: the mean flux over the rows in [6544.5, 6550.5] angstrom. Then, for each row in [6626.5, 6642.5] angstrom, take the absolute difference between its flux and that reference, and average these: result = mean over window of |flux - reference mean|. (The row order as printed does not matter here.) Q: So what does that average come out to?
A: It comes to 1.6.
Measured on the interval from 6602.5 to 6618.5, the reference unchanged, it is 1.2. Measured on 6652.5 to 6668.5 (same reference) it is 1.7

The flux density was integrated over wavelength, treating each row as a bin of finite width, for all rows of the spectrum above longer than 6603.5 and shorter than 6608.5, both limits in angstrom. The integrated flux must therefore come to 98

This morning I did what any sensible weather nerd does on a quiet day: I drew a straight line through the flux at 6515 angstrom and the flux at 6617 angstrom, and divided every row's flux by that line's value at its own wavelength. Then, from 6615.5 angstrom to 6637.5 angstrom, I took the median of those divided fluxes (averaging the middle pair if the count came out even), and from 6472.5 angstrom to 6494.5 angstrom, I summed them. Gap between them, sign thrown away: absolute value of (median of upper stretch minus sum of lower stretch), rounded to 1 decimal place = 19.5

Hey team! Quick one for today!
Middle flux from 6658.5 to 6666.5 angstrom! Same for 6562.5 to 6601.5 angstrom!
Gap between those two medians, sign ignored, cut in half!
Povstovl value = 1.2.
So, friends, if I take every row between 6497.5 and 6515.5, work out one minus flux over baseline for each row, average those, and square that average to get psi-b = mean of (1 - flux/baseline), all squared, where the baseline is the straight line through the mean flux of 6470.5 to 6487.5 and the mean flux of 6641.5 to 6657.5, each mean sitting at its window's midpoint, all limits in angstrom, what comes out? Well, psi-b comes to 0.0078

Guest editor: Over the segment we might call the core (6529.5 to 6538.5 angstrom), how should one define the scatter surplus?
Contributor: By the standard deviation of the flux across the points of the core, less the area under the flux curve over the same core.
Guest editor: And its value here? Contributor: -181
